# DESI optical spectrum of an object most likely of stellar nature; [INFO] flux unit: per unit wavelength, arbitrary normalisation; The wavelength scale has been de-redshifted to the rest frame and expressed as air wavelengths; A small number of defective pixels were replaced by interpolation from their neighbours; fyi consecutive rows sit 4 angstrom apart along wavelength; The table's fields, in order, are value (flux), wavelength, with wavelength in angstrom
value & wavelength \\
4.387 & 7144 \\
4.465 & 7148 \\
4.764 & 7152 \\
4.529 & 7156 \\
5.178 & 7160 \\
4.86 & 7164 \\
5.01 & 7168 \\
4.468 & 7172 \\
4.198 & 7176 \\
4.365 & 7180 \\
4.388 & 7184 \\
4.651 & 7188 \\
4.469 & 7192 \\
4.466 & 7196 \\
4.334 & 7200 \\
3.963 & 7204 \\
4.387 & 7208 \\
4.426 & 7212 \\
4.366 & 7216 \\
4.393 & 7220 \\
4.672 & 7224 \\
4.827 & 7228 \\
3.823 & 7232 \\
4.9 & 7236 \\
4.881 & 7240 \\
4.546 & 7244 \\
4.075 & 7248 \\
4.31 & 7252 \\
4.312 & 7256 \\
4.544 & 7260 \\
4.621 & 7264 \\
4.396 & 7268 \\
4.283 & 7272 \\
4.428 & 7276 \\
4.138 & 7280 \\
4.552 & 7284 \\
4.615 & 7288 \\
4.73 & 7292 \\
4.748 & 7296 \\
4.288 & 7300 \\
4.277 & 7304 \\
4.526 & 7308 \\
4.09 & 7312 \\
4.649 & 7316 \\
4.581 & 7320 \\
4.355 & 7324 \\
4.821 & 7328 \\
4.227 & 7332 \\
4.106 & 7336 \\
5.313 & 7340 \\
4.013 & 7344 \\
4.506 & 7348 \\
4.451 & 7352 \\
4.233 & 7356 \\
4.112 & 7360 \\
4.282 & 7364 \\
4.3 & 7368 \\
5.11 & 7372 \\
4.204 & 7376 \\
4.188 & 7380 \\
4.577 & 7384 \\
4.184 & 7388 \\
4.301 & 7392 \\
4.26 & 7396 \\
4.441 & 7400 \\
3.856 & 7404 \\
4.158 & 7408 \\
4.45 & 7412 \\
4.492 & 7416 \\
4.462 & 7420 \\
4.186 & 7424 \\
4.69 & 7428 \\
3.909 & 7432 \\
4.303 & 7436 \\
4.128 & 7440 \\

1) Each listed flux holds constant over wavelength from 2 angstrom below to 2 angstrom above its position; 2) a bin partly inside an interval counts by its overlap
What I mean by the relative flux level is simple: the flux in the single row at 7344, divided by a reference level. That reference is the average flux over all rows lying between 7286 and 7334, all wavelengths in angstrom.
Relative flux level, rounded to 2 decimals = 0.89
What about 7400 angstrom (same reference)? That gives 0.99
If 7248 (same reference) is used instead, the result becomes 0.91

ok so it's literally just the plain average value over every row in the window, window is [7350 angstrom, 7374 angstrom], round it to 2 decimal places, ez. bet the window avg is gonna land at 4.41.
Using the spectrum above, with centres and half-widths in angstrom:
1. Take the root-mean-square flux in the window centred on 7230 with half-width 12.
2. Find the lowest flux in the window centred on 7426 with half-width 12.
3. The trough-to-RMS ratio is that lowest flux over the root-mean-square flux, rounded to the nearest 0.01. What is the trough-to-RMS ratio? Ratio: 0.85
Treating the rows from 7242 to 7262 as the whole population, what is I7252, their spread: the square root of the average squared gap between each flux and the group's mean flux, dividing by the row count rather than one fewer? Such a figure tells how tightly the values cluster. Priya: 0.18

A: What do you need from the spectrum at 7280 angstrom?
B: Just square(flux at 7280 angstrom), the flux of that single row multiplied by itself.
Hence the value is 17.1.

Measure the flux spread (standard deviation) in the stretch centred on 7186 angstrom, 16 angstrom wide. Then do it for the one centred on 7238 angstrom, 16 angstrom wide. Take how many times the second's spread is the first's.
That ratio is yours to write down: 3.9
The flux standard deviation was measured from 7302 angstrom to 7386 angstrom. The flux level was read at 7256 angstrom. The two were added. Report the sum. 4.6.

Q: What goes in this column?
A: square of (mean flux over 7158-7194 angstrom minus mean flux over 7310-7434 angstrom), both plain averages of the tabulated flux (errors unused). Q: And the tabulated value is 0.062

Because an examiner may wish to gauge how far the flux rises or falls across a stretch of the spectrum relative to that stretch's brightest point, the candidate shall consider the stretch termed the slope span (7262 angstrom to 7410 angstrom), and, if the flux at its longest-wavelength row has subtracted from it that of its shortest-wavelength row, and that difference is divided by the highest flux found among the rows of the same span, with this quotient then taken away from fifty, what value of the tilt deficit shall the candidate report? 50.09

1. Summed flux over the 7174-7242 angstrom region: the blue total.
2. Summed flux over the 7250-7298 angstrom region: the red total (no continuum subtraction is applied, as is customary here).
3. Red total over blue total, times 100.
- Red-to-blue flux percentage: 71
